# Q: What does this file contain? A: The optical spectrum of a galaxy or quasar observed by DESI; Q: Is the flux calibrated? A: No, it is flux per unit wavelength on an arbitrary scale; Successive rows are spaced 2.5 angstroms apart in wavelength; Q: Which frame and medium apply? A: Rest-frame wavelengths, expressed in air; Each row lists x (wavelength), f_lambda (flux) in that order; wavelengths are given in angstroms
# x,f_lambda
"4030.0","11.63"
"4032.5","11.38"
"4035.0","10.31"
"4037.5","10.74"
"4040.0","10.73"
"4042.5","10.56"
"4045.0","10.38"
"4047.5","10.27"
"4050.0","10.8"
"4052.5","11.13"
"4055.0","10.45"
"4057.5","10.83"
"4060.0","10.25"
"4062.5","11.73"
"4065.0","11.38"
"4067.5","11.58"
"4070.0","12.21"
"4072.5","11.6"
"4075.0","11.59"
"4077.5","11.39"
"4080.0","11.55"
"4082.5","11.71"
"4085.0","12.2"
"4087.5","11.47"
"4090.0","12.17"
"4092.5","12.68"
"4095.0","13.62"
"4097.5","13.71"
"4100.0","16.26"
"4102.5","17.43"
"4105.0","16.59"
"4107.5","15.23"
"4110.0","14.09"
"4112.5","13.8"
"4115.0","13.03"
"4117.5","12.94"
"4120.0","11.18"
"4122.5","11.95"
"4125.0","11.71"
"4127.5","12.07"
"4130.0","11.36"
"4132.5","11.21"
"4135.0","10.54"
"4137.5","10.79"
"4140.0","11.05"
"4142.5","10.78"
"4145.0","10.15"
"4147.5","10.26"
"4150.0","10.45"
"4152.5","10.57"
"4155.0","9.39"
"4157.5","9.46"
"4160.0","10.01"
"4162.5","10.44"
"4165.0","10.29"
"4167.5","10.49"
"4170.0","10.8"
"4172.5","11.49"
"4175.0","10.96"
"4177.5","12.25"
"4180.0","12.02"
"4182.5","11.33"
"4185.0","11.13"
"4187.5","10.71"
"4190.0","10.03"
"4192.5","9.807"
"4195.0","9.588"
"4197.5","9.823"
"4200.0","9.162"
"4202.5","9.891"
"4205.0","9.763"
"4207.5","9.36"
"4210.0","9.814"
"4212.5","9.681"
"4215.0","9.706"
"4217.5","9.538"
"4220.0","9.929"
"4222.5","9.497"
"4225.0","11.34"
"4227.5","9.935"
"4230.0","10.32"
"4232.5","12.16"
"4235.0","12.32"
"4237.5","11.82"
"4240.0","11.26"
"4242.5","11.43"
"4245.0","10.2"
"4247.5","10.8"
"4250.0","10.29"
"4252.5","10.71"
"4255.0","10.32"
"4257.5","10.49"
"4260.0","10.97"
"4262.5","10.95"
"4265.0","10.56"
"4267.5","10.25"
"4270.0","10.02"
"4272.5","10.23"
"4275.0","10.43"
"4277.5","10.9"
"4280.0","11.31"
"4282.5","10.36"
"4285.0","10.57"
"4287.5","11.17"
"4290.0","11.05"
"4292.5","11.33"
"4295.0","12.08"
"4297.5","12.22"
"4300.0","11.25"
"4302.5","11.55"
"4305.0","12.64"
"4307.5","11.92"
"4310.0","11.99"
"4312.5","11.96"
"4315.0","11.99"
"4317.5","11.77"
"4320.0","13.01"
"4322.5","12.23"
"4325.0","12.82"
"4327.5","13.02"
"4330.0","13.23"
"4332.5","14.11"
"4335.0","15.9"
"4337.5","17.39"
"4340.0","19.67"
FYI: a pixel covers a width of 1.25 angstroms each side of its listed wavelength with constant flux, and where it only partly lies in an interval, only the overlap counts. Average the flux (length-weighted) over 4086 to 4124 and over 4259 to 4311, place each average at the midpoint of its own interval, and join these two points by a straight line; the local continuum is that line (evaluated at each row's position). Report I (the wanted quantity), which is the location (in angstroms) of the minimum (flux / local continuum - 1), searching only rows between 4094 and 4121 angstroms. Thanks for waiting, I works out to 4120.0 angstroms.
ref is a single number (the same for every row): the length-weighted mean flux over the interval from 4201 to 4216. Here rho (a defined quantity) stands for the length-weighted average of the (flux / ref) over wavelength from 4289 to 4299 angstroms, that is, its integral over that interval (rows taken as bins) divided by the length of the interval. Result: 1.20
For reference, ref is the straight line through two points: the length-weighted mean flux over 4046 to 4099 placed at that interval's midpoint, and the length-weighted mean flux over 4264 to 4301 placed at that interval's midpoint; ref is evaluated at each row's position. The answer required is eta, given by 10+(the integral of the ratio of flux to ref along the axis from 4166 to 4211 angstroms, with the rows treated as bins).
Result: 52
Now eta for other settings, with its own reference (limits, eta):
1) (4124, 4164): 47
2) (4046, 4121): 91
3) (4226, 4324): 110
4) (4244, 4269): 34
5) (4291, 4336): 62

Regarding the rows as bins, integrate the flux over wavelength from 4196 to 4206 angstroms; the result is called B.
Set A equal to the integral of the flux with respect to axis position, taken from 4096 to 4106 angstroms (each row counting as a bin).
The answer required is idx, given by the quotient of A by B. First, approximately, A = 159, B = 97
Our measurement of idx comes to 1.65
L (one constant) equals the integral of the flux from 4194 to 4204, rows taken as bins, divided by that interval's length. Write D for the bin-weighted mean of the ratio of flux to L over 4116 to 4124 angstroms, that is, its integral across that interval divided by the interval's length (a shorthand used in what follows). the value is 1.25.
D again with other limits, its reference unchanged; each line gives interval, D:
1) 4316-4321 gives 1.28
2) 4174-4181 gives 1.22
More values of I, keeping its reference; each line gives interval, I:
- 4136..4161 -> 4155.0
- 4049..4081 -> 4060.0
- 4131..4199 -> 4155.0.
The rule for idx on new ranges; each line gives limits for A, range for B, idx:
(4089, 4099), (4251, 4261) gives 1.24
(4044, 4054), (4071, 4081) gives 0.92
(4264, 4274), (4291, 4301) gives 0.88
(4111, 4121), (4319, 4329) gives 1.00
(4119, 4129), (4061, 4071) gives 1.00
